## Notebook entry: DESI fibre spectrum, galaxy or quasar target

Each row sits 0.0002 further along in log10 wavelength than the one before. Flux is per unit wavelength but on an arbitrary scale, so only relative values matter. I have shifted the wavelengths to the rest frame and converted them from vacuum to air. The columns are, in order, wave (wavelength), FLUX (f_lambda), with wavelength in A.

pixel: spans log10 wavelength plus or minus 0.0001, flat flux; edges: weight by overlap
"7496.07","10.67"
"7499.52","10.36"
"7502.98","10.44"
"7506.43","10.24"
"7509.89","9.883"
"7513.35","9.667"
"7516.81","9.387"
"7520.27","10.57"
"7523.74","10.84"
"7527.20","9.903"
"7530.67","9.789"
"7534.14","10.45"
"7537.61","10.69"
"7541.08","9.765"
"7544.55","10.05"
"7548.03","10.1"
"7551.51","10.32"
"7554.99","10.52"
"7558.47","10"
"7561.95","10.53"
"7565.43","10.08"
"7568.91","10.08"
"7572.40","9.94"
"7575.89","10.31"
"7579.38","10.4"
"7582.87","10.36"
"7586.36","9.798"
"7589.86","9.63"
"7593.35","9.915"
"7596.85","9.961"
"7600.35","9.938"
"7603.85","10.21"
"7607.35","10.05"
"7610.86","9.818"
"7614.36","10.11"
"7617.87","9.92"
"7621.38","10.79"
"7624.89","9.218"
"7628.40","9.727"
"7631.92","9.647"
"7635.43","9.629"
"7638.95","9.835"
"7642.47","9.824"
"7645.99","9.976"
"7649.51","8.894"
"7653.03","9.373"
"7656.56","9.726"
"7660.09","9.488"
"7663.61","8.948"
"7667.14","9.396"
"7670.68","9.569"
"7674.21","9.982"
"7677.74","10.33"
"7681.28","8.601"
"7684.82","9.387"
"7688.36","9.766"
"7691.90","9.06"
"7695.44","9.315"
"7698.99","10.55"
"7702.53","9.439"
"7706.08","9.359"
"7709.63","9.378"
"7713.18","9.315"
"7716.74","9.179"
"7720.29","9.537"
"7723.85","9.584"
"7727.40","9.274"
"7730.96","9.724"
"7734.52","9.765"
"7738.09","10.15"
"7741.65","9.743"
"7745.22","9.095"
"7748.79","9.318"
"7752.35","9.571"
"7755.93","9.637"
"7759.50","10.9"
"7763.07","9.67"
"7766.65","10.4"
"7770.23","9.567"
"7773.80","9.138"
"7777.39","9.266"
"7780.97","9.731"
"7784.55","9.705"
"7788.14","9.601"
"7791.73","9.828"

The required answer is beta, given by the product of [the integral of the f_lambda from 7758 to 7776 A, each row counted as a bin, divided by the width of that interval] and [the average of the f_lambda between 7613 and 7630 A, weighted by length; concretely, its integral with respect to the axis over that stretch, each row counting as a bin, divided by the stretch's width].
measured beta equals 99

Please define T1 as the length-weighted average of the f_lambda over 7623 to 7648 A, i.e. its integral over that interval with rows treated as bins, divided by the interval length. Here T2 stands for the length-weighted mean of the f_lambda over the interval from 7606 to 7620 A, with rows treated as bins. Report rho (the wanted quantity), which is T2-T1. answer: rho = 0.30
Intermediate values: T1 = 9.69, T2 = 10.0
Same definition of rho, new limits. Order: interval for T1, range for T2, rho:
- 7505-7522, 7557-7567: 0.27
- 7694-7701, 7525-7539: 0.27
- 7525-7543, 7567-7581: 0.04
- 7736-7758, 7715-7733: -0.13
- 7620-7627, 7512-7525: 0.15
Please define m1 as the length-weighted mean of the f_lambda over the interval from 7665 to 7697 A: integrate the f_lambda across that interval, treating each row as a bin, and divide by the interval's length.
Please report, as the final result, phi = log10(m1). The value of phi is 0.98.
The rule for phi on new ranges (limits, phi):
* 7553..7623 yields 1.01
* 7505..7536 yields 1.00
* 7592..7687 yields 0.99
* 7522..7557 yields 1.01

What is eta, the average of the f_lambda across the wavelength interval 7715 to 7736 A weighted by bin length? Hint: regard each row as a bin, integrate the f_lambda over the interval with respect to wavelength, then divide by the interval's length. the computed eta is 9.5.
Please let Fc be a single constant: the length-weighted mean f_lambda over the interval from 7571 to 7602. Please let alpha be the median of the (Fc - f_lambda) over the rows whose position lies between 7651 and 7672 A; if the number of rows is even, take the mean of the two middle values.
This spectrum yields 0.6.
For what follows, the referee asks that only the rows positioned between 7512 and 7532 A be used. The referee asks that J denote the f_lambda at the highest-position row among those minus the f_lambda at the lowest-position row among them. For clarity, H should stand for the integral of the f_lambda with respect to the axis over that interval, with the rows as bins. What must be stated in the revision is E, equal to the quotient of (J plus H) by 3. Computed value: 67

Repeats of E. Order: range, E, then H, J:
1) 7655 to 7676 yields 67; 200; 0.26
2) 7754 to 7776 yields 72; 217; -0.50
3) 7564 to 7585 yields 71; 214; 0.28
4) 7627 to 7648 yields 68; 205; 0.25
